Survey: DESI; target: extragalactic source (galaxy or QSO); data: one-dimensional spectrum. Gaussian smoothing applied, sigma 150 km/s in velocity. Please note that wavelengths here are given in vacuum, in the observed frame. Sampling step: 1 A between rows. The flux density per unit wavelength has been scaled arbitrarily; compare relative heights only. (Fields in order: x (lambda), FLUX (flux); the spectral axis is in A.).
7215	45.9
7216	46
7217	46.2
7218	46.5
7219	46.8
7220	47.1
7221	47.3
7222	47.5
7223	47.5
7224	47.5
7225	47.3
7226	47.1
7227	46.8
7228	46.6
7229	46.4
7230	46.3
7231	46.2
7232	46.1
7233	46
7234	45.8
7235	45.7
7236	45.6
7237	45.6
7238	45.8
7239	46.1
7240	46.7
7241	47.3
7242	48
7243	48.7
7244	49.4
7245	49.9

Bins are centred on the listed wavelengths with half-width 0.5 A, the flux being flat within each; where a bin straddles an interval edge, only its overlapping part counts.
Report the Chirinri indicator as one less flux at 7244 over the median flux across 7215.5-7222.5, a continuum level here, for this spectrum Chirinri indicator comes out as -0.056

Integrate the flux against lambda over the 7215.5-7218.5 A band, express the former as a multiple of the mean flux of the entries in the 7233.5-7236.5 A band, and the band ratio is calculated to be 3.04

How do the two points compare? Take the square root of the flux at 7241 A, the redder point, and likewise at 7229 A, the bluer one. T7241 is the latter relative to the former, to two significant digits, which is 0.99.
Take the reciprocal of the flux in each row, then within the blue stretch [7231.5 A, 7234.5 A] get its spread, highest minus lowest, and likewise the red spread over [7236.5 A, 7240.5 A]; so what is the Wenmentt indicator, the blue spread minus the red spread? -0.0004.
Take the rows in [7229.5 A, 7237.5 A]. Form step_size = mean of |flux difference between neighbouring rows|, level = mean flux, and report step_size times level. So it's 5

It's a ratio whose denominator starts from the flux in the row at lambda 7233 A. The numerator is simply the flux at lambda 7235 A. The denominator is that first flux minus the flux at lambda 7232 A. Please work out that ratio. -457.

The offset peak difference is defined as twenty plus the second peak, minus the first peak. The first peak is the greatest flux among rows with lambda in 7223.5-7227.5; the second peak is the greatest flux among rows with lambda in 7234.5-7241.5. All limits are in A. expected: 19.8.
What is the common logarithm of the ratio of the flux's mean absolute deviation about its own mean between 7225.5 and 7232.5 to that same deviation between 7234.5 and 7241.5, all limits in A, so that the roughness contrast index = -0.2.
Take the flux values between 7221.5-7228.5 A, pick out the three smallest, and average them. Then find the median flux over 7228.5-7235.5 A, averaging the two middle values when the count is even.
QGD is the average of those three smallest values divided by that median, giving 1.02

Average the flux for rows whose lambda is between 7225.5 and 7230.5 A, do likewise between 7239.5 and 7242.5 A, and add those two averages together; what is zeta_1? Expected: 94.0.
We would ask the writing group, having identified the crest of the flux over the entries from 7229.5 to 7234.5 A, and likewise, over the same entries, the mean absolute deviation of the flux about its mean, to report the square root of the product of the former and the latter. 2.6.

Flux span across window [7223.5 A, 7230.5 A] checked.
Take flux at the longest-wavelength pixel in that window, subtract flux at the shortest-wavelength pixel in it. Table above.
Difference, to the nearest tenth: -1.2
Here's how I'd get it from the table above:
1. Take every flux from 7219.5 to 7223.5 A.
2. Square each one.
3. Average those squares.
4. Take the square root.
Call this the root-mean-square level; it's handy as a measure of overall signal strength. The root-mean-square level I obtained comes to 47.4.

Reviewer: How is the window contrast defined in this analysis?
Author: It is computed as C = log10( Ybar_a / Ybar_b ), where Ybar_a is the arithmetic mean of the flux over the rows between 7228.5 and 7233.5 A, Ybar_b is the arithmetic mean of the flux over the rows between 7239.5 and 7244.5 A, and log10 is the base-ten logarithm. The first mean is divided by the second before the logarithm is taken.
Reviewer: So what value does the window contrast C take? -0.0168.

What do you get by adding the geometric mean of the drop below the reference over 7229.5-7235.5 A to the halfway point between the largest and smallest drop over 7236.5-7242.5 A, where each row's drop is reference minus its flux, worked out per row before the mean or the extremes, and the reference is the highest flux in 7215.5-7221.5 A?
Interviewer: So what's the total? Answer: 1.8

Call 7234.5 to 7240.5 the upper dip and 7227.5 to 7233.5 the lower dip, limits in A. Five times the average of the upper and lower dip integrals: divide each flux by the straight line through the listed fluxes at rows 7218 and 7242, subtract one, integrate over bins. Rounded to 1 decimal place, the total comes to -0.9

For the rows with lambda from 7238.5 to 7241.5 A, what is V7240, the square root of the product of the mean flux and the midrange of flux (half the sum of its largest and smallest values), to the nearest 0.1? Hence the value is 46.7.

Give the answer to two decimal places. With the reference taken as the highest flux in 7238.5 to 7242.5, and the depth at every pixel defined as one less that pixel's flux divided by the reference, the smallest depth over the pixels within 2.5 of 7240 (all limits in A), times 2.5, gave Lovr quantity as 0.00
